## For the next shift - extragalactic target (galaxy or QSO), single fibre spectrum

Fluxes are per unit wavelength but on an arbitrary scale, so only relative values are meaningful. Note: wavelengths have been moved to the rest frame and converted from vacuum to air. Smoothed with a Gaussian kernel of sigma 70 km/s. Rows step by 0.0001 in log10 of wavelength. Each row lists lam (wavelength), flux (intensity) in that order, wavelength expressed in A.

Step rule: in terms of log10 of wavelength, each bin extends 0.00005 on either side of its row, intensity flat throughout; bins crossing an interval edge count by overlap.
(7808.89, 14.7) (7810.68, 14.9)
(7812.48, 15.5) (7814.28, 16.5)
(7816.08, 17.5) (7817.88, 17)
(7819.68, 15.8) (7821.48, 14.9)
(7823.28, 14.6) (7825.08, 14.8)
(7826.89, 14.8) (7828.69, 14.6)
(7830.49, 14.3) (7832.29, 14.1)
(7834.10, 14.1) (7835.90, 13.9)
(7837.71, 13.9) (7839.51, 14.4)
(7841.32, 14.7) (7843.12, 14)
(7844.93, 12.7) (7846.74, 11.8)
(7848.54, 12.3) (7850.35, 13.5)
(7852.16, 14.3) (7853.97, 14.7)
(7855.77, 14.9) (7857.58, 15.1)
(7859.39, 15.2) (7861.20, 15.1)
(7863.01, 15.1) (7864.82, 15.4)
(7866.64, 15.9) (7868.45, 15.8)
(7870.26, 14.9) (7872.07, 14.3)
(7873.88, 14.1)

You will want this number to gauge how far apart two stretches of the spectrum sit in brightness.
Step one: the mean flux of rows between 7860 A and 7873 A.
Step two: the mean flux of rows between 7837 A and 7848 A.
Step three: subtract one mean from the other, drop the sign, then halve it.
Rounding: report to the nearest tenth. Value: 0.8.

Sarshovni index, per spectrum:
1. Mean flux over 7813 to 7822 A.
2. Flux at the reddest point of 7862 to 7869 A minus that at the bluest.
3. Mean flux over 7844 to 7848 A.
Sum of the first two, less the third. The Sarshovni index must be 4.8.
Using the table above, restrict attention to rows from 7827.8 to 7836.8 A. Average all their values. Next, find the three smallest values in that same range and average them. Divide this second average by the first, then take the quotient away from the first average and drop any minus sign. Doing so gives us 13.2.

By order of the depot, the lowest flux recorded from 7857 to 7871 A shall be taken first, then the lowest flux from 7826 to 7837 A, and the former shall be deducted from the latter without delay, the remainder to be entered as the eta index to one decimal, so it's -1.0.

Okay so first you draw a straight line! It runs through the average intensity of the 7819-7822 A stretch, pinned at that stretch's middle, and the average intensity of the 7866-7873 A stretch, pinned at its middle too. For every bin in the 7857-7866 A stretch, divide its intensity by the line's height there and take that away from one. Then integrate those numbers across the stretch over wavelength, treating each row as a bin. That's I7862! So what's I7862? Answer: 0.0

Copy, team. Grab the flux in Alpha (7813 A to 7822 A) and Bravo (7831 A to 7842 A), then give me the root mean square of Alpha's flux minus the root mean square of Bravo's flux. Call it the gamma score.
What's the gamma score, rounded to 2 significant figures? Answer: 2.2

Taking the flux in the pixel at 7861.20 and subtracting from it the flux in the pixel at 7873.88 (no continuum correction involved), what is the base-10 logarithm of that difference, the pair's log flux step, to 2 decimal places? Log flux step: 0.00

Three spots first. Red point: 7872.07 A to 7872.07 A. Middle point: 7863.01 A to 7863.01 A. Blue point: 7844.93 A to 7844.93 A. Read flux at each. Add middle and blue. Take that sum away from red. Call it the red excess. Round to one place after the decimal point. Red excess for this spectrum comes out -13.5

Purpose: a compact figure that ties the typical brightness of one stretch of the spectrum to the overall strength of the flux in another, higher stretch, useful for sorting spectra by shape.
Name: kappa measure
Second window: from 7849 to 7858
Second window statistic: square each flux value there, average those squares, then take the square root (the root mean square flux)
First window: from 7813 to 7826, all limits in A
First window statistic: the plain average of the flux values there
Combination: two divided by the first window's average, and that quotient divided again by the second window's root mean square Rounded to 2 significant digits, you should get 0.0087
